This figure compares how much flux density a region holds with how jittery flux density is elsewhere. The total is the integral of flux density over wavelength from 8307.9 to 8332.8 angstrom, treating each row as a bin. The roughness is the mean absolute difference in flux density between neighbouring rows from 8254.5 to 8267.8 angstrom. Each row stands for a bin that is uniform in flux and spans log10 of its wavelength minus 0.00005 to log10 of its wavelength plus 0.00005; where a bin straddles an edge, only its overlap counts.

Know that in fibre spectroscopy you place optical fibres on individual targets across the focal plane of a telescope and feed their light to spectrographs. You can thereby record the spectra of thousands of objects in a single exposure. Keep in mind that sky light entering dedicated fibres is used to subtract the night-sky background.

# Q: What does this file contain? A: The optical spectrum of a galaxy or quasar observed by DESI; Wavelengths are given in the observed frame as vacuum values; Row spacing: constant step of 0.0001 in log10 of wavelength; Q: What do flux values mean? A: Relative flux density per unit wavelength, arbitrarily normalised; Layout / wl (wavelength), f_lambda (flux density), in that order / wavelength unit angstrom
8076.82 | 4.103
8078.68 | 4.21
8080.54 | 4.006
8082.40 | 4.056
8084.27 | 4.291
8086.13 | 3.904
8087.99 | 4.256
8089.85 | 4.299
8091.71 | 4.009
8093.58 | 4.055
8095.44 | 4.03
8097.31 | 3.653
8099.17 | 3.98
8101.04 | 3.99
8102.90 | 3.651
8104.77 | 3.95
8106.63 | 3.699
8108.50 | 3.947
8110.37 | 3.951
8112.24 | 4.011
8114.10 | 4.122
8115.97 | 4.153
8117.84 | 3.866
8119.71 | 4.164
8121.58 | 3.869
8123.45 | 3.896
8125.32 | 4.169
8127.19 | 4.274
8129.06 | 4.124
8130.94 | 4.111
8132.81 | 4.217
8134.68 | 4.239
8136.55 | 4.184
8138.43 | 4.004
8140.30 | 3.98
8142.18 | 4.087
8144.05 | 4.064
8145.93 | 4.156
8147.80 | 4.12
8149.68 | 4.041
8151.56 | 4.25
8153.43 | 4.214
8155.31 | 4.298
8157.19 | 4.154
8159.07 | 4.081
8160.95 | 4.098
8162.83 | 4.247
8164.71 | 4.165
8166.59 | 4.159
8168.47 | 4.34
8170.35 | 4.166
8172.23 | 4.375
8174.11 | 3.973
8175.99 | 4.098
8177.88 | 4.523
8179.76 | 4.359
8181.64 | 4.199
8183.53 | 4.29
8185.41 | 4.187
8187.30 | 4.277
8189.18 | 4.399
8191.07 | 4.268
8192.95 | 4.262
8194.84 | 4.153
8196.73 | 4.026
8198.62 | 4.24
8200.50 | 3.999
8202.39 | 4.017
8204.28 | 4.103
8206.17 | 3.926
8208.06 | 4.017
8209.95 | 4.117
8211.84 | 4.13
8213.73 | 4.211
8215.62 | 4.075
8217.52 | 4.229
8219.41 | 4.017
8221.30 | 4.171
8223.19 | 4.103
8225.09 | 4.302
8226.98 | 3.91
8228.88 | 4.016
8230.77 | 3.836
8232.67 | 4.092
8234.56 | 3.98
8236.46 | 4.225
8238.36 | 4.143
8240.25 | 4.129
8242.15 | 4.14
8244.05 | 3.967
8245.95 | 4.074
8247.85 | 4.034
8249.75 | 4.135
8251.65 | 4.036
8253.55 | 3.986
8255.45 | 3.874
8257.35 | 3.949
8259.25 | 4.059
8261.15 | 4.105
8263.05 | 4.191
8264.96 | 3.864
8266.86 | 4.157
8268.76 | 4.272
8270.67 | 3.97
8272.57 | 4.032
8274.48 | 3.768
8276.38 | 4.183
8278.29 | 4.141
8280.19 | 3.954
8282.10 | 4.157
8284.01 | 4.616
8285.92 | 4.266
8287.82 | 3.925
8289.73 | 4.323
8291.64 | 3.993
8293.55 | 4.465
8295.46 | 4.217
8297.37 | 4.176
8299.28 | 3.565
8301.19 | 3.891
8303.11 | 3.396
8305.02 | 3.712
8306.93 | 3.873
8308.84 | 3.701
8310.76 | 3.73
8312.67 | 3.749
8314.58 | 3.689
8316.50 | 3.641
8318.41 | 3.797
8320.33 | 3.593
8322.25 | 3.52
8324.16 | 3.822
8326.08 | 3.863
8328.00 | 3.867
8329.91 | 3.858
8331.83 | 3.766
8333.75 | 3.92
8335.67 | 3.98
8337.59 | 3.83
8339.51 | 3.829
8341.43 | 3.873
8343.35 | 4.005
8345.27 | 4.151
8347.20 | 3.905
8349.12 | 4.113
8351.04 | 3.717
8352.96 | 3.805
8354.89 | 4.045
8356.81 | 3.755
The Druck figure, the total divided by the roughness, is 596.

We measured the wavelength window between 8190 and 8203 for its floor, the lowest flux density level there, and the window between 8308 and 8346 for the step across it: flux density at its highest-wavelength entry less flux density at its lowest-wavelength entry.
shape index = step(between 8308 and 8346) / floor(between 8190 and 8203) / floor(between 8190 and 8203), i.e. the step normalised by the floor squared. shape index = 0.03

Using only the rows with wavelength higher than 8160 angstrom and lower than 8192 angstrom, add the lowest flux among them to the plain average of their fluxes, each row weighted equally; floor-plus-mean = 8.22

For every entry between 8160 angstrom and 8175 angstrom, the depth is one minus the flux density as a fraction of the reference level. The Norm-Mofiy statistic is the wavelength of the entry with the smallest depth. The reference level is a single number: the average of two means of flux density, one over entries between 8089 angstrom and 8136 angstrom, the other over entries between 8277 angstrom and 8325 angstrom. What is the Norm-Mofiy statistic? 8172.23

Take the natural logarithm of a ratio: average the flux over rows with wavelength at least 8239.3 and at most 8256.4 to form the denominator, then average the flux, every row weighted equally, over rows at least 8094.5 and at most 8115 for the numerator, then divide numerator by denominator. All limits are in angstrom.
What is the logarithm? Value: -0.034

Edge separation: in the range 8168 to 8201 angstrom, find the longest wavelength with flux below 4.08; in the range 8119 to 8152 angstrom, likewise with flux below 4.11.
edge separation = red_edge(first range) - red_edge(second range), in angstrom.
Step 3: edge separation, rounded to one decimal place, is 50.8 angstrom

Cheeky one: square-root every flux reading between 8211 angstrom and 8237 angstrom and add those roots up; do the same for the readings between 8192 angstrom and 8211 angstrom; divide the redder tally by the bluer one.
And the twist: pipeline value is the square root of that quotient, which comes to 1.18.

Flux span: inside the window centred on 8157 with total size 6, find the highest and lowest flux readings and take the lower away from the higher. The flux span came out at 0.22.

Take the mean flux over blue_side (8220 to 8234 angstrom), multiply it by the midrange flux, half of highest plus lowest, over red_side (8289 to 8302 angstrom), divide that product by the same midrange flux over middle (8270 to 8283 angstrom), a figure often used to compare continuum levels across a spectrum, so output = 4.10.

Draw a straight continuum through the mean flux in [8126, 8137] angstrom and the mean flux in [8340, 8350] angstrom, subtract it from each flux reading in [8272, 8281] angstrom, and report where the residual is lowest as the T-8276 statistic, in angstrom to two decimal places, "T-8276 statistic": 8274.48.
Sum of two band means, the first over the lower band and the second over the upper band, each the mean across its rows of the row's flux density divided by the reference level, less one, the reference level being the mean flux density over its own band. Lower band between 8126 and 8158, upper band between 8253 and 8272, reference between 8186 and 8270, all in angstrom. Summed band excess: 0.000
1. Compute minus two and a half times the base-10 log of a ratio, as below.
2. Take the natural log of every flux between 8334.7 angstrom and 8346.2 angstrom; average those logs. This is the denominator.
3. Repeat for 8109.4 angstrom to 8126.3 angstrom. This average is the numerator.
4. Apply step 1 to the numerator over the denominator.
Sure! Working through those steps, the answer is -0.015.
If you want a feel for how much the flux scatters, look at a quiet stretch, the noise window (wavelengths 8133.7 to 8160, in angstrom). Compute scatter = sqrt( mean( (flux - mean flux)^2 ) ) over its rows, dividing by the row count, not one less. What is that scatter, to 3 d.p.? 0.093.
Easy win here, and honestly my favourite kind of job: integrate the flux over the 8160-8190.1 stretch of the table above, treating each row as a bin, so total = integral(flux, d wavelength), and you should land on 128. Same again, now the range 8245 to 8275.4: 123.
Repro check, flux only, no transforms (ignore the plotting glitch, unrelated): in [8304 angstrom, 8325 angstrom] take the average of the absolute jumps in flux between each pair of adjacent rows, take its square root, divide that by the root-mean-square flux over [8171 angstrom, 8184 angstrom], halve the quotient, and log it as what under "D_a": 0.041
